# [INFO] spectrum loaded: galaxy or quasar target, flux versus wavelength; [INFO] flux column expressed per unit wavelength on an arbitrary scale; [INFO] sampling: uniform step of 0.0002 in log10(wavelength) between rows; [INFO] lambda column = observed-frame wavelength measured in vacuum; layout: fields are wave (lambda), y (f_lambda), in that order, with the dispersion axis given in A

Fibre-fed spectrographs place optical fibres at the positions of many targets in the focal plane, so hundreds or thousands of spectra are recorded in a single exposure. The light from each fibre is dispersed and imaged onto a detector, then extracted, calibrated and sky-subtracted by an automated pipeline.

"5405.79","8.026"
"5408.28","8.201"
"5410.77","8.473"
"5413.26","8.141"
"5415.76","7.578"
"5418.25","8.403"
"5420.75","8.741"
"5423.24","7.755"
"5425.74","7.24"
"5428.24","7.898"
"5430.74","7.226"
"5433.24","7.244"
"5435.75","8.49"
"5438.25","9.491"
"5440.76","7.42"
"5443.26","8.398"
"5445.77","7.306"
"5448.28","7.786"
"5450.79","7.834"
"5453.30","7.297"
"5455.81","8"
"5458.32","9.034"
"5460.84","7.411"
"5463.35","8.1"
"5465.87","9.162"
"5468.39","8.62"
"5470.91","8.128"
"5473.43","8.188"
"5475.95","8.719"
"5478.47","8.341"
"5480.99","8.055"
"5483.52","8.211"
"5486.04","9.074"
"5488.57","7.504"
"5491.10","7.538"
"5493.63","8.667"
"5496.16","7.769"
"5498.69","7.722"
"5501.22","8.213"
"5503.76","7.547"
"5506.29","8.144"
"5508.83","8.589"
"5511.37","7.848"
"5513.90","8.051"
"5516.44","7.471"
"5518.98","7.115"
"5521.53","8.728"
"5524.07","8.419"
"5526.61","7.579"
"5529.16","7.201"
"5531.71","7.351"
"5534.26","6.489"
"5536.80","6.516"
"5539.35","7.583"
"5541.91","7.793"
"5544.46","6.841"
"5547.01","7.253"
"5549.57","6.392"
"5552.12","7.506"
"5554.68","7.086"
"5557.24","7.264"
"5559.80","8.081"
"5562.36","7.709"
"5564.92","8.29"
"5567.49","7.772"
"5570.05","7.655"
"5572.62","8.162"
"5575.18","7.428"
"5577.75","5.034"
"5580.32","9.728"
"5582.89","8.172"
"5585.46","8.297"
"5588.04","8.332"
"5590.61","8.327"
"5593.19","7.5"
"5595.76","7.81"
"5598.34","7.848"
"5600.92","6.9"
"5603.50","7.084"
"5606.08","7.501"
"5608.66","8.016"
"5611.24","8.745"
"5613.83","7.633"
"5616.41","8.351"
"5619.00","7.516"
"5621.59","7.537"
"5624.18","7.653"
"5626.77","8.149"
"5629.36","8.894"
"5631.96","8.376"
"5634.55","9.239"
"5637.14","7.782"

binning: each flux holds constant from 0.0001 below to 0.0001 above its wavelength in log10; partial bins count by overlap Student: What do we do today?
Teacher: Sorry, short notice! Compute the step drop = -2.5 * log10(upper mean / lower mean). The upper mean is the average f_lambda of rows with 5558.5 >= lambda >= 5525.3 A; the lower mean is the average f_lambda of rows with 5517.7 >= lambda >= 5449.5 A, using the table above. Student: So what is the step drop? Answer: 0.14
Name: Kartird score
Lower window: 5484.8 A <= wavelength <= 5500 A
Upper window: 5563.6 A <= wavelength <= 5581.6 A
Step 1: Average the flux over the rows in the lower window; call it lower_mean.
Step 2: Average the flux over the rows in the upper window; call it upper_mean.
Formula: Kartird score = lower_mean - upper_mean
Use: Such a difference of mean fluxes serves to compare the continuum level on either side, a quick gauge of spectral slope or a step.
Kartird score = 0.32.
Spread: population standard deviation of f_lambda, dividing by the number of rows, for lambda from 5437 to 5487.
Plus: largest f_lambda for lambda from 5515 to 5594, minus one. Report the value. 9.35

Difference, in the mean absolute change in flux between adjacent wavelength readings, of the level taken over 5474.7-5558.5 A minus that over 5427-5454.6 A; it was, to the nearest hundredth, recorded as -0.23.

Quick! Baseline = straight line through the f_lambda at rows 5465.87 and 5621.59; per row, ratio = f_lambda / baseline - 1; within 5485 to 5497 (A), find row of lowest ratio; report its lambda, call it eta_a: 5488.57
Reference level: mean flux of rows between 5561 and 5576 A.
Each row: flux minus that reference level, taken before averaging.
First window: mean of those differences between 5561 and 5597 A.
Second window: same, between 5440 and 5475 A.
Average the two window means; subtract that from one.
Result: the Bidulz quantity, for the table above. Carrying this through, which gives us 0.88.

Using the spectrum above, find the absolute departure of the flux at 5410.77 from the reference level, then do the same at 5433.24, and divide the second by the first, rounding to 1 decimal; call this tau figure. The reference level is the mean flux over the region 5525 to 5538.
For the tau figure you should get 0.1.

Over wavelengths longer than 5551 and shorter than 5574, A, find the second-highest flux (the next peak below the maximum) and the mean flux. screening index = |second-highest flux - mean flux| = 0.44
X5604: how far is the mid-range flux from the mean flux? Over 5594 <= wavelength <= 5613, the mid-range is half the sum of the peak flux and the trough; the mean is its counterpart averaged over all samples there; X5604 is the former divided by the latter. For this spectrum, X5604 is 1.02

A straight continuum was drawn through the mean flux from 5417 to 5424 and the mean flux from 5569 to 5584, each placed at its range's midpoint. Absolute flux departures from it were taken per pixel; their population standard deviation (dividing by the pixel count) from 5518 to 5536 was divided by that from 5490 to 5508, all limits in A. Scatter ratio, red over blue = 2.0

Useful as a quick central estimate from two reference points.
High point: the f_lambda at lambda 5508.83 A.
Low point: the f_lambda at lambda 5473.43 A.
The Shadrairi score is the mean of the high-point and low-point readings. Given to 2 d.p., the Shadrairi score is 8.39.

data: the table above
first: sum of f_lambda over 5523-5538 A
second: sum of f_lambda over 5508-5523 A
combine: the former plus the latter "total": 91.4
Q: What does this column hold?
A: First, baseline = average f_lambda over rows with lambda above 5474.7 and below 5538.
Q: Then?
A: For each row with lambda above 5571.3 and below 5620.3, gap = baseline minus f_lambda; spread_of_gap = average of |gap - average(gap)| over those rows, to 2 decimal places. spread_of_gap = 0.62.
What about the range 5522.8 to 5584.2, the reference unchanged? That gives 0.61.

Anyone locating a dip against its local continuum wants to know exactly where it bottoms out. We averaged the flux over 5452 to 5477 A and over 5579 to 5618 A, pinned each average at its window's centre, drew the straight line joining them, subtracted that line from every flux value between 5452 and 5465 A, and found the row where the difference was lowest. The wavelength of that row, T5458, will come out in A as 5453.30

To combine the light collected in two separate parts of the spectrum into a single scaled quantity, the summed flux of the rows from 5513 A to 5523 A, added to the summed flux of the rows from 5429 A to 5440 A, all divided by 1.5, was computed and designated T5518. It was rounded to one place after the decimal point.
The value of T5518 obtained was 42.5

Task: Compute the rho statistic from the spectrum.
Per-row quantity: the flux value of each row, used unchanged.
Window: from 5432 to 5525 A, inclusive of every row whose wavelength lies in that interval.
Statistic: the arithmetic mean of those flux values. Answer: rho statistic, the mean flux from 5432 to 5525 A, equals 8.1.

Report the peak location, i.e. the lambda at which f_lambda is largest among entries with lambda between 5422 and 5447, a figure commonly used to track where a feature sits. 5438.25 A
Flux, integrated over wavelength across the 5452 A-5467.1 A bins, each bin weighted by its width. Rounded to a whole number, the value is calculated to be 123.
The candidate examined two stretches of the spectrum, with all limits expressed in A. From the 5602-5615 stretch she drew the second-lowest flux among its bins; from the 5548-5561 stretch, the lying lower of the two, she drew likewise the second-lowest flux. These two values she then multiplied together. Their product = 53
